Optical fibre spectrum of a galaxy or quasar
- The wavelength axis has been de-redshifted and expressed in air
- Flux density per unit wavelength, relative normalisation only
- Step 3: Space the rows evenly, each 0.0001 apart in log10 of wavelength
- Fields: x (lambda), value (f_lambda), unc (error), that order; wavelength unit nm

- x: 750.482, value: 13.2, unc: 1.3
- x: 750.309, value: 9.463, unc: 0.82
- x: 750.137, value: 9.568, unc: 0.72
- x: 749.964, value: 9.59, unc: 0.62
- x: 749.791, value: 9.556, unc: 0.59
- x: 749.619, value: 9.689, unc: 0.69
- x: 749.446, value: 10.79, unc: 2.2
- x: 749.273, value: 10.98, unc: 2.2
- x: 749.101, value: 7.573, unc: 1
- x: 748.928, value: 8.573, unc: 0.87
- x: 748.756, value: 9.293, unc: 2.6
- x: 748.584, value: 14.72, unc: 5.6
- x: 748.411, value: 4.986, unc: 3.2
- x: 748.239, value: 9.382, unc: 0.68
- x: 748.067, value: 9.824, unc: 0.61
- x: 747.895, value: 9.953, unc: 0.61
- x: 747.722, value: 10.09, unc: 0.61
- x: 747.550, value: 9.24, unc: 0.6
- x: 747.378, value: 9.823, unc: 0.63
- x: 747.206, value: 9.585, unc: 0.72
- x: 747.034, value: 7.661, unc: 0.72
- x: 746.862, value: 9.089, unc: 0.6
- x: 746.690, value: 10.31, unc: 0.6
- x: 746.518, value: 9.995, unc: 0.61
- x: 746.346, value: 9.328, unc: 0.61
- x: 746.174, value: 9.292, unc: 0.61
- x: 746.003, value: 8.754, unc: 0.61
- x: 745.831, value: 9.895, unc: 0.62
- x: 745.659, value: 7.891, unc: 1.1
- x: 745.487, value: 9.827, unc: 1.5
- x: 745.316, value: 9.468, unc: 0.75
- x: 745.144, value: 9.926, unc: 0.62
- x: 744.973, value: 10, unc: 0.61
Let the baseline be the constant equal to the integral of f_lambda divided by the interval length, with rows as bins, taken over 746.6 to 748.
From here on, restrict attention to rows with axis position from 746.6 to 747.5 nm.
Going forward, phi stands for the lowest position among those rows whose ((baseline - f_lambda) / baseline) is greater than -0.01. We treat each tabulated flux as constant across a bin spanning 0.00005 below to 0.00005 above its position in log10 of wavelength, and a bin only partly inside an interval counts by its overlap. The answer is 746.862 nm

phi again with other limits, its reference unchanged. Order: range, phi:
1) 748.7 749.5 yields 748.756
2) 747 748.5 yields 747.034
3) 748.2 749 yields 748.239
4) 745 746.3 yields 745.316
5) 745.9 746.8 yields 746.003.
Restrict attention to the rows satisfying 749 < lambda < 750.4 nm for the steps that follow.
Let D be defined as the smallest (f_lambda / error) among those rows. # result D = 5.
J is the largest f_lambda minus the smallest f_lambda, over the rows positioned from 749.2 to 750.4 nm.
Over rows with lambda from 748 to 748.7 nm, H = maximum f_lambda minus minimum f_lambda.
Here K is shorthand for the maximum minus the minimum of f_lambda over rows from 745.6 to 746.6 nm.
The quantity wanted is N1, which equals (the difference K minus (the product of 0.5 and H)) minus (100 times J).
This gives -154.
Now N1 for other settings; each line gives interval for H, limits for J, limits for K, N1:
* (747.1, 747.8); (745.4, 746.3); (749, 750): -197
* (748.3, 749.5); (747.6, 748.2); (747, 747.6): -29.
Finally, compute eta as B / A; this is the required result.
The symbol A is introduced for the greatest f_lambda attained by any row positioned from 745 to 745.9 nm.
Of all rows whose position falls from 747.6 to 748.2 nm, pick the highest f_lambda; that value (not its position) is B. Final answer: 1.0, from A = 9.926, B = 10.09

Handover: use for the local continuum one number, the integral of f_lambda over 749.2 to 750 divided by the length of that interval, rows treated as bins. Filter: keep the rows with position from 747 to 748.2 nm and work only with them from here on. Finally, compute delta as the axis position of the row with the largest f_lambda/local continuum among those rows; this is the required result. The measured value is 747.722 nm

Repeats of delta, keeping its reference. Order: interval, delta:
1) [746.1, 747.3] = 746.690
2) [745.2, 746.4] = 745.831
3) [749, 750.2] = 749.273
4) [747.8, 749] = 748.584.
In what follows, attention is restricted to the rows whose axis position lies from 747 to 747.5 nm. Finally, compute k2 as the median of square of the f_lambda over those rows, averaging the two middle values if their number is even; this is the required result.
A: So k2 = 92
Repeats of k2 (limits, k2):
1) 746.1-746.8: 93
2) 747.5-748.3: 97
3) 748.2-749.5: 87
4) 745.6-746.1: 77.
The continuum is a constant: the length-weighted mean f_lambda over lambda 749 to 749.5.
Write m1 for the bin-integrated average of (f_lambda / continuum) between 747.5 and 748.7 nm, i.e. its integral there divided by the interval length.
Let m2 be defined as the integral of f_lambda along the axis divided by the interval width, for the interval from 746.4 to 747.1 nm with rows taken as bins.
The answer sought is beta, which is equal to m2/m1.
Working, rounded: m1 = 1.01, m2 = 9.3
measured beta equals 9.2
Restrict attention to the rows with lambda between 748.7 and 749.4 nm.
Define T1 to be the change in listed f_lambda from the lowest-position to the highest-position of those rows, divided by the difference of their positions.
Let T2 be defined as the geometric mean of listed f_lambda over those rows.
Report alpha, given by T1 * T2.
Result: 29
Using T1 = 3.3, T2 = 9.02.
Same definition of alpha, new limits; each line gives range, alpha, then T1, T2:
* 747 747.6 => 28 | 3.1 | 9.04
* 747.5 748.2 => 11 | 1.1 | 9.77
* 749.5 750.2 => -2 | -0.2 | 9.60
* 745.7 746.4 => -10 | -1.1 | 9.31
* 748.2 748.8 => -2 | -0.2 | 8.94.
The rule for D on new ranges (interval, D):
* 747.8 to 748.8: 2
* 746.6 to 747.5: 11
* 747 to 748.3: 11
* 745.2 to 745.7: 7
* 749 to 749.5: 5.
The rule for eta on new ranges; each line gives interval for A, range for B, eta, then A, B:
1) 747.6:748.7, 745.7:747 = 0.7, 14.72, 10.31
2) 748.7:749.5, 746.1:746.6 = 0.9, 10.98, 9.995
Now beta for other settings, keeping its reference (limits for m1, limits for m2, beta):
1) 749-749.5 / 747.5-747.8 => 9.7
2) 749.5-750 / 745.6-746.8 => 9.4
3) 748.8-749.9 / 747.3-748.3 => 9.9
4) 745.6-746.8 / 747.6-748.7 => 10.1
